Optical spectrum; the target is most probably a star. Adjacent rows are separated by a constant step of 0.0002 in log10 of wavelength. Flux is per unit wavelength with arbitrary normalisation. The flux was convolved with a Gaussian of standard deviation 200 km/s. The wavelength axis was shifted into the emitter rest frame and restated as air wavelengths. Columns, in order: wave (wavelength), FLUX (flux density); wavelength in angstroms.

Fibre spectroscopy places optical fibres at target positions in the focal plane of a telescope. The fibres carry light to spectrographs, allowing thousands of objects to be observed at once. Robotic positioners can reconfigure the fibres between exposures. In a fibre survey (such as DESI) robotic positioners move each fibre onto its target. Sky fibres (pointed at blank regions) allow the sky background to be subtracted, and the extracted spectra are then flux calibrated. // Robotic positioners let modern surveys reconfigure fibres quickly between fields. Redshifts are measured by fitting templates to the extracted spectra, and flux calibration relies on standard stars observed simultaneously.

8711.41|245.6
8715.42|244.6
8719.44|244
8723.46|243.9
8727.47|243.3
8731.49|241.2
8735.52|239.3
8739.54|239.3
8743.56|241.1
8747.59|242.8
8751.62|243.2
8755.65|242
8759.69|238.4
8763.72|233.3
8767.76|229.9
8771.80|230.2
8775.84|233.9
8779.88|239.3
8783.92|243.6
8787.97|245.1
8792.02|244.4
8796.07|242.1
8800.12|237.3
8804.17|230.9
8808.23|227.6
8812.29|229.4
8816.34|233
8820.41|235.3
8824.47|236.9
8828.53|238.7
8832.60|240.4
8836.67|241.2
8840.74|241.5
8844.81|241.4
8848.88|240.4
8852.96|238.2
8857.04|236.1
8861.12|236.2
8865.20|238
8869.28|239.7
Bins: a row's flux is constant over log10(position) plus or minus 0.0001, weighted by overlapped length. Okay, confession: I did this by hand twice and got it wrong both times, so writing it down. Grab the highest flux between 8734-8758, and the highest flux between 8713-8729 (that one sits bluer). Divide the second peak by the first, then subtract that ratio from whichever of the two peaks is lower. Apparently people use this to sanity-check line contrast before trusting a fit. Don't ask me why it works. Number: 242.2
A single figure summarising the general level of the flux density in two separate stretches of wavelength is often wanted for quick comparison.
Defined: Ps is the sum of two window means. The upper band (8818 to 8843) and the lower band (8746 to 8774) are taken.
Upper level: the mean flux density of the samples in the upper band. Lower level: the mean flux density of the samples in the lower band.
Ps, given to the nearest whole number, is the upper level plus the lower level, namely 476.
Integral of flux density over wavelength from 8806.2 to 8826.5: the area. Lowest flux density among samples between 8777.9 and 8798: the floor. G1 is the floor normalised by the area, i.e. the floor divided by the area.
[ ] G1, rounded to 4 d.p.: 0.0507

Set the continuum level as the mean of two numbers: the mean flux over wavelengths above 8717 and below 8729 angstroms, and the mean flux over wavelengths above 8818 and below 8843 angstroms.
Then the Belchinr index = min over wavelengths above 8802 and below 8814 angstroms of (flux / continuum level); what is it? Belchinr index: 0.943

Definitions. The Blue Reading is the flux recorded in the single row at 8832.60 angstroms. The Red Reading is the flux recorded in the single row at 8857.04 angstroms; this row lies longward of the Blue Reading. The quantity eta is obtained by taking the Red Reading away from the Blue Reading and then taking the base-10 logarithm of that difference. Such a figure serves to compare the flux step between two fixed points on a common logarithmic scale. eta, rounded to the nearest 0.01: 0.63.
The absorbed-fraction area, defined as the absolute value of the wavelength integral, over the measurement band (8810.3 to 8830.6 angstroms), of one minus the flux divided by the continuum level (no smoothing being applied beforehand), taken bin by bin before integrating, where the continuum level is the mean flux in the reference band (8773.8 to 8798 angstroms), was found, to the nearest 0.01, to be 0.57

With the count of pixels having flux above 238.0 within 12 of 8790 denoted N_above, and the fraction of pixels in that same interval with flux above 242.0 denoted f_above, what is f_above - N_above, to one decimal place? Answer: -4.3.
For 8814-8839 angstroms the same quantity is -3.0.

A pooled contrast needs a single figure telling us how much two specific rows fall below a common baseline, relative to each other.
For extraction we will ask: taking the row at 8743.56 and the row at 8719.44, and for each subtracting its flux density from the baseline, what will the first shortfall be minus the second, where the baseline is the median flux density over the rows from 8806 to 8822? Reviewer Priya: 2.9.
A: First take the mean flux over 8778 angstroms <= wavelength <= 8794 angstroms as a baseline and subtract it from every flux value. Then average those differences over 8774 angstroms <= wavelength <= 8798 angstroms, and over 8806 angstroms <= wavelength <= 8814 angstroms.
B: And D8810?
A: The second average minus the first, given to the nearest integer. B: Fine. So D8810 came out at -13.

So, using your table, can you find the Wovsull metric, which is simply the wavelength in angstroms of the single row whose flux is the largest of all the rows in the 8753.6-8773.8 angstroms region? 8755.65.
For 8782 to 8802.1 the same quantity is 8787.97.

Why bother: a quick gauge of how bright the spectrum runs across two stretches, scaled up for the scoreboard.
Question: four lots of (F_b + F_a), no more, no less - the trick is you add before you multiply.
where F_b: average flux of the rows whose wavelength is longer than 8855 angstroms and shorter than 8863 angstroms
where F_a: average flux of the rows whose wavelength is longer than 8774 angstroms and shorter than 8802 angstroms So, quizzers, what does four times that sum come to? 1908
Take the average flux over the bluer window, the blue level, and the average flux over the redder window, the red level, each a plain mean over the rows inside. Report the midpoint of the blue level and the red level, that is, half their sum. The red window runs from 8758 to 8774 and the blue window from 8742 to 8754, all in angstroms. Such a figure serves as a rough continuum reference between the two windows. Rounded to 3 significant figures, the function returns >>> 238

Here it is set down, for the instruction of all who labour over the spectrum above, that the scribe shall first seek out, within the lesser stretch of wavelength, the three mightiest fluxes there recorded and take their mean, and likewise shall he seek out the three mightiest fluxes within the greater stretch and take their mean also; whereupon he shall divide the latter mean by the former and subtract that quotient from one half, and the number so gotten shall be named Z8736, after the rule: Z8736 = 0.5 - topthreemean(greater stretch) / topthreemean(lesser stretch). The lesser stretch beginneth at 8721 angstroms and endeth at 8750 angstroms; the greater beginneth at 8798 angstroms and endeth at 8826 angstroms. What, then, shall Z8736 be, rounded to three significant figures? -0.472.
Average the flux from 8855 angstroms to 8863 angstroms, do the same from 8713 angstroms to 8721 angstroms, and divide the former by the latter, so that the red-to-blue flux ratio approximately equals 0.97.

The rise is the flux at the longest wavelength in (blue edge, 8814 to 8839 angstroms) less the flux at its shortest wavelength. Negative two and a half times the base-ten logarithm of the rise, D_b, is -2.3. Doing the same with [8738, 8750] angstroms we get -1.4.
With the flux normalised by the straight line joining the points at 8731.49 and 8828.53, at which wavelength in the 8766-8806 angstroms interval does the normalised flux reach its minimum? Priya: 8767.76 angstroms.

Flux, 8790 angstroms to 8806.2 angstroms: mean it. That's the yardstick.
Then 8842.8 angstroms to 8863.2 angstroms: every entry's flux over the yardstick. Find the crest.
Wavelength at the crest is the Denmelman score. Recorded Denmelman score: 8844.81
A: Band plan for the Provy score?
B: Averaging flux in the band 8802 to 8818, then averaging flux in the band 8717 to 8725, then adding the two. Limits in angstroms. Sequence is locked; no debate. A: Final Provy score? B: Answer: 474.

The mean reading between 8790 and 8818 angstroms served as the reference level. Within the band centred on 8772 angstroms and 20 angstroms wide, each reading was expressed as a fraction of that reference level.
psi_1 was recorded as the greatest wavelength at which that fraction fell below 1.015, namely 8775.84 angstroms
